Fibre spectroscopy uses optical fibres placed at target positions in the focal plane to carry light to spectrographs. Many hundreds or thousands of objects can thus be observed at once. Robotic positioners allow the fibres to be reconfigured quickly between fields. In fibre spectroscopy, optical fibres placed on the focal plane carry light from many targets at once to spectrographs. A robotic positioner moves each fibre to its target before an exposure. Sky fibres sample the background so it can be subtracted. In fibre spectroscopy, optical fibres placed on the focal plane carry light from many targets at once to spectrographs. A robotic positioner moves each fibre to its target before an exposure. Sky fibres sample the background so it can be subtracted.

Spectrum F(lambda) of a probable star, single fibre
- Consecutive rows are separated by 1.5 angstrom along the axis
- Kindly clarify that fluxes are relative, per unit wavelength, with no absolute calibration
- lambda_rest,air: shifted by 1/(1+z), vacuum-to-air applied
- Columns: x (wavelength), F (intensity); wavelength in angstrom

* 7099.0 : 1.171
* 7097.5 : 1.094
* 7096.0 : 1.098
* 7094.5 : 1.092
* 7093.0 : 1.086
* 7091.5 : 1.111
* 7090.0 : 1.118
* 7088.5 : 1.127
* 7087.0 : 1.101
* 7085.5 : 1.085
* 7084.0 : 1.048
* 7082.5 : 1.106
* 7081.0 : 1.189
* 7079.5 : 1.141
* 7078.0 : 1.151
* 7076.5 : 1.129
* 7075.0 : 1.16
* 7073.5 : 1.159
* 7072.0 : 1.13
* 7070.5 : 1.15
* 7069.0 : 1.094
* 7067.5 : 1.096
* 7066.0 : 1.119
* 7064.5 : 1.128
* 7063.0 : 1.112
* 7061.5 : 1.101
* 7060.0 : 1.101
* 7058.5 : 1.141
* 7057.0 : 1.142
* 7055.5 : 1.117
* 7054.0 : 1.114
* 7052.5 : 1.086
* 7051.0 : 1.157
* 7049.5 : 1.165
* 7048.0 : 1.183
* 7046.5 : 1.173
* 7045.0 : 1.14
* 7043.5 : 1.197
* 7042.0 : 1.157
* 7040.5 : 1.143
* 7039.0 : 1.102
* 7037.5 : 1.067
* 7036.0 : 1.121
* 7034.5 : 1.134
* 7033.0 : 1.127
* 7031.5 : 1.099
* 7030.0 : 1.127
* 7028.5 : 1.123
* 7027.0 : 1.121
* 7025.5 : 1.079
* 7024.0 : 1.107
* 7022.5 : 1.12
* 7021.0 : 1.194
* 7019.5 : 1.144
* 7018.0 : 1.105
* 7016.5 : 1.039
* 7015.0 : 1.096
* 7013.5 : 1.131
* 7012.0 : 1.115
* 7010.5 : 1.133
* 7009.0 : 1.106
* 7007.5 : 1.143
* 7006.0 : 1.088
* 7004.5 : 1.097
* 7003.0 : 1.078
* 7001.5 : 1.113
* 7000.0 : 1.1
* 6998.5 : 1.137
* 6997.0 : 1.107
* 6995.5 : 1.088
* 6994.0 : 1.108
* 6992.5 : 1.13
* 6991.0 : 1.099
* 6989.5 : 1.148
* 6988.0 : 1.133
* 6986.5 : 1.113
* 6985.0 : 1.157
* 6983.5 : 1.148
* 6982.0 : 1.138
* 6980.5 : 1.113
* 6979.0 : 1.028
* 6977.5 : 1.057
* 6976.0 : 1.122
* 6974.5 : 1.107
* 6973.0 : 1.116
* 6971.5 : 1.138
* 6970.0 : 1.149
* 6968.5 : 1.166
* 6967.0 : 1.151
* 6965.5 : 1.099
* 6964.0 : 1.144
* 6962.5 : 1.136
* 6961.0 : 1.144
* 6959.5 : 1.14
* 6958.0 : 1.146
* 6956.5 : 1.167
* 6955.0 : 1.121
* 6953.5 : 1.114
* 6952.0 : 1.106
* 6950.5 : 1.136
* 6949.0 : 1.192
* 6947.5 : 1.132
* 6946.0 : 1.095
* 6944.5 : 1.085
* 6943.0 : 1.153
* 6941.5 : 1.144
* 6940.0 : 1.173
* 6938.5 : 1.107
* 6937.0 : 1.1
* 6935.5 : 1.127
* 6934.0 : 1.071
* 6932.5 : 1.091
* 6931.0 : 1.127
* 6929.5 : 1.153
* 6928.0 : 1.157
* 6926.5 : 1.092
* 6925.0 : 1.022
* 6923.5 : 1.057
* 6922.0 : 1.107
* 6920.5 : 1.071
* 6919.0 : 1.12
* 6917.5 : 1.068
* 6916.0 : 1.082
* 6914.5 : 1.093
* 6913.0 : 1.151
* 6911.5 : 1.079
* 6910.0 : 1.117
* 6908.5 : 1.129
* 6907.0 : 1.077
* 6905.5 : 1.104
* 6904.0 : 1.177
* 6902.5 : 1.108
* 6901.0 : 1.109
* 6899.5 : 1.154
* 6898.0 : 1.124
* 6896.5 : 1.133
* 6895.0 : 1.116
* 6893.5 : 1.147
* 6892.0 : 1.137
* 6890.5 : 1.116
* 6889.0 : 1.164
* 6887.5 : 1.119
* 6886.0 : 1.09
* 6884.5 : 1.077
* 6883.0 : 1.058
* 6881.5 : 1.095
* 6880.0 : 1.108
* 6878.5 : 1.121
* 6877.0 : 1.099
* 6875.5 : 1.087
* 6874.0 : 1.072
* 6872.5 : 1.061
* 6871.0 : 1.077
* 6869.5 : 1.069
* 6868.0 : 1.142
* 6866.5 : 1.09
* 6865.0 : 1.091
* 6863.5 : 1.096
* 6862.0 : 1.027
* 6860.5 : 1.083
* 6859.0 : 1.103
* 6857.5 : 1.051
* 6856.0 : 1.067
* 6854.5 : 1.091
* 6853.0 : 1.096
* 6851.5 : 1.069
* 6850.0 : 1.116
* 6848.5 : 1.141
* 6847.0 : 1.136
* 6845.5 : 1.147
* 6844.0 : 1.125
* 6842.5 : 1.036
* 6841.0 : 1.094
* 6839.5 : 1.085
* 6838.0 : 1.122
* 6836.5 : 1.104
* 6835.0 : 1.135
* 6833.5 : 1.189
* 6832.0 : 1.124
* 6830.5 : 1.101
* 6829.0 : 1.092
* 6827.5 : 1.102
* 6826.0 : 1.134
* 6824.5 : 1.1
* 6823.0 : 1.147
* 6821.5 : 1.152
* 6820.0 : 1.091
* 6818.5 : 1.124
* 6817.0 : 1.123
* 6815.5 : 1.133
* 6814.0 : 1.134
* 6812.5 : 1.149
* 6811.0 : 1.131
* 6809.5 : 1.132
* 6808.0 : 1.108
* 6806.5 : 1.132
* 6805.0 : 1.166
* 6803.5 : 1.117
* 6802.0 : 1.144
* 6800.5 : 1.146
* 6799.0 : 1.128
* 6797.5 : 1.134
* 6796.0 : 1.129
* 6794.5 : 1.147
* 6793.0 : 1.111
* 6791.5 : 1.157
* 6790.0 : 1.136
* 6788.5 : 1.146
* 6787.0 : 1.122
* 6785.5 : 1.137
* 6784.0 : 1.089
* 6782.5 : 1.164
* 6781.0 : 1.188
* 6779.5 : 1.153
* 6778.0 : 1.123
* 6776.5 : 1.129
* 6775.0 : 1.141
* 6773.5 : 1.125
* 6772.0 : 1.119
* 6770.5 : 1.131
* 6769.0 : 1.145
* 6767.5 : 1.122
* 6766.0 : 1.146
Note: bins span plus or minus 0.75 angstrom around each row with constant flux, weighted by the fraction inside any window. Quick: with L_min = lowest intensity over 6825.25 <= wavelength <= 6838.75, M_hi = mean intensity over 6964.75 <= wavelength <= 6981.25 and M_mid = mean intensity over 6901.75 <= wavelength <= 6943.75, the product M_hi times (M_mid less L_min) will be 0.019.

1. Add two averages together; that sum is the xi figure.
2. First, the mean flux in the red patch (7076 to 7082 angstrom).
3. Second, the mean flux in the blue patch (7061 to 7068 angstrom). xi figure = 2.26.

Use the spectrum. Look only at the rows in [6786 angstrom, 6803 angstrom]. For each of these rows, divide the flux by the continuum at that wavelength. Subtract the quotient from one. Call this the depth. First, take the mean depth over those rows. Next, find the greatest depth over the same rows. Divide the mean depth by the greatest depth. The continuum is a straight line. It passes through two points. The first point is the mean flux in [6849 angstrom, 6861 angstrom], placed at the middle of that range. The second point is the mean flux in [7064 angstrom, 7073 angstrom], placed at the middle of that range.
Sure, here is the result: 1.7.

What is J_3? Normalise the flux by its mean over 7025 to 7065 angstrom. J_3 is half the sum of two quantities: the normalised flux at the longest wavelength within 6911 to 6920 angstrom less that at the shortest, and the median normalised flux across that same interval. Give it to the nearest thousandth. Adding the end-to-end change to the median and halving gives 0.500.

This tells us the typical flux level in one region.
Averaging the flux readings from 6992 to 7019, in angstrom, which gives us 1.106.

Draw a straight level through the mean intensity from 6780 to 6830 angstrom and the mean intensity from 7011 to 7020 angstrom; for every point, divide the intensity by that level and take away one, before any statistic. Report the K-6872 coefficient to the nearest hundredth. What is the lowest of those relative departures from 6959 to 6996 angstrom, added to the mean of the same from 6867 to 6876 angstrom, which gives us -0.11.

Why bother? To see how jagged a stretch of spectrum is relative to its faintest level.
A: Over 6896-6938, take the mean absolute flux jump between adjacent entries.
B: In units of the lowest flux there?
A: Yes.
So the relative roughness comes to 0.038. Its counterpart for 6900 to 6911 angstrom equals 0.036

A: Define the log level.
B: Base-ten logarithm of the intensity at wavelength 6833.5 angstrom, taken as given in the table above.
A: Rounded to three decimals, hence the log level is 0.075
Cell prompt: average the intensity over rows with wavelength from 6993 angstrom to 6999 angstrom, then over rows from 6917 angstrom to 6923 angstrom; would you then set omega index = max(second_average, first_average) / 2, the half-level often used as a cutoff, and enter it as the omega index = 0.555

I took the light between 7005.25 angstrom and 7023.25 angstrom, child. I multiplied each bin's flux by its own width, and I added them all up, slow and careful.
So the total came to 20.12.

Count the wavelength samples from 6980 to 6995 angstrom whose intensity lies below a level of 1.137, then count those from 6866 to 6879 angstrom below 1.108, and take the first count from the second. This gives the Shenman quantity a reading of 1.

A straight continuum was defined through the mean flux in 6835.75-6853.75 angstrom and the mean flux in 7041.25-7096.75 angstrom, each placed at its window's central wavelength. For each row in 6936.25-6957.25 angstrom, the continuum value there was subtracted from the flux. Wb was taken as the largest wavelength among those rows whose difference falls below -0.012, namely 6946.0 angstrom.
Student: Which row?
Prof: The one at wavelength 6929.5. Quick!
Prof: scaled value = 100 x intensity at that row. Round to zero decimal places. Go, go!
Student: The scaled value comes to 115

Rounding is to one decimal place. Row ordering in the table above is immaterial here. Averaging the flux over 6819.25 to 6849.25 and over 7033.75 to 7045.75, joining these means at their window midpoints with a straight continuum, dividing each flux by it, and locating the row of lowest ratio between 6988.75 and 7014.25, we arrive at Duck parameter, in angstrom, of 7003.0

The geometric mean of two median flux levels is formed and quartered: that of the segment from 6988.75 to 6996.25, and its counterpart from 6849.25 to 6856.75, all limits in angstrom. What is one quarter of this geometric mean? 0.275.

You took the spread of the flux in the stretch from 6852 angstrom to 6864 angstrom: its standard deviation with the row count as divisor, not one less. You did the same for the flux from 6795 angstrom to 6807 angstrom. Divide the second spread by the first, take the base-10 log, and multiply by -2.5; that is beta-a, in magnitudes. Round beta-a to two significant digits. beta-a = 0.63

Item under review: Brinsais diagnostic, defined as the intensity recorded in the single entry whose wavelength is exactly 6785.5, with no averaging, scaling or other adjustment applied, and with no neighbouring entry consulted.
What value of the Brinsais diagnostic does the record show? 1.137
